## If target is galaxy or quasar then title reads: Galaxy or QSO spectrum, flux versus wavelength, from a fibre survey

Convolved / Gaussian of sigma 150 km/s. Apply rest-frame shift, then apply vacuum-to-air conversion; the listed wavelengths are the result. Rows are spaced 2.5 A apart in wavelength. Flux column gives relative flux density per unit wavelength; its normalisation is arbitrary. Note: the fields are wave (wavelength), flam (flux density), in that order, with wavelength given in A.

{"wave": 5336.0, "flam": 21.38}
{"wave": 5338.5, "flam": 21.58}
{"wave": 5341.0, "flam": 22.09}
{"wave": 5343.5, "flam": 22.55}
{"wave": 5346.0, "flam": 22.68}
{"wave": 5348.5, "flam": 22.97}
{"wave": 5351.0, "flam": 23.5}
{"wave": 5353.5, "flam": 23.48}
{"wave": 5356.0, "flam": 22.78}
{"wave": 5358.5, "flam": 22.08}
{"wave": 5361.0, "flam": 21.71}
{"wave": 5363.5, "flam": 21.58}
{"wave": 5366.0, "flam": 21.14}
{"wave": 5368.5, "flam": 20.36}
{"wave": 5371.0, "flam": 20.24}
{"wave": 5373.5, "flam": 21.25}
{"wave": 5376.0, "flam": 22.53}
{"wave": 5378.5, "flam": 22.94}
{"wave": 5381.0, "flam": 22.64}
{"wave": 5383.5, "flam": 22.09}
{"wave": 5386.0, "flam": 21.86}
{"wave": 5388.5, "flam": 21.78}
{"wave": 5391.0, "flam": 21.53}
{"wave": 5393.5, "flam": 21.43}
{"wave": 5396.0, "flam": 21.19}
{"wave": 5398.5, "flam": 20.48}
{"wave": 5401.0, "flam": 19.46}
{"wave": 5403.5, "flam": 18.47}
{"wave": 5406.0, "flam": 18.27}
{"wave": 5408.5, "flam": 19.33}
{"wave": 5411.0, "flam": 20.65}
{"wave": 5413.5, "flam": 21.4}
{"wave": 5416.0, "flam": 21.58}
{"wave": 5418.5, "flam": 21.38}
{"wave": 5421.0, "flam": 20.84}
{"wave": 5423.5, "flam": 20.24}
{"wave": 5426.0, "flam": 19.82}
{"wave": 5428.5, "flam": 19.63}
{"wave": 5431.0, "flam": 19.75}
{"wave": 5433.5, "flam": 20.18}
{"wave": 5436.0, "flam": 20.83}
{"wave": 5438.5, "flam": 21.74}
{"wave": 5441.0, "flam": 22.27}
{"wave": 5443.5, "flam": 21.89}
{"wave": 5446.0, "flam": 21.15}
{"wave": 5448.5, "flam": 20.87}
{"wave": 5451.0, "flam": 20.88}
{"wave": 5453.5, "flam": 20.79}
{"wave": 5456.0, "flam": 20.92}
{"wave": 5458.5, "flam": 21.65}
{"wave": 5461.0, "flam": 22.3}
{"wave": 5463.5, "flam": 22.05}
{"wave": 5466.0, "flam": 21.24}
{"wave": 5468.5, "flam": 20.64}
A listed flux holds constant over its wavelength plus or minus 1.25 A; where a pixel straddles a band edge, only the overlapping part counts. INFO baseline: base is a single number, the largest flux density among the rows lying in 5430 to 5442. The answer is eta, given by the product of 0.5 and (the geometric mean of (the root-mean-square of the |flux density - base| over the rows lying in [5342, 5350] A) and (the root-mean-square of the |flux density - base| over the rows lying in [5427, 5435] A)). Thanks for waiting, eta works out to 0.55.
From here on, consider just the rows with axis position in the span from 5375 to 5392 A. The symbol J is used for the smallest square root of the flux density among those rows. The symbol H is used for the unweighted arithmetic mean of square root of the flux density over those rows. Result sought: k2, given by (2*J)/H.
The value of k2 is 1.97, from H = 4.71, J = 4.6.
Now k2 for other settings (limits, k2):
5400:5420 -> 1.91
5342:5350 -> 1.99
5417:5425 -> 1.97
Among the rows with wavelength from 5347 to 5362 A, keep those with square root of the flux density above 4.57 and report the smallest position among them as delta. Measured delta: 5348.5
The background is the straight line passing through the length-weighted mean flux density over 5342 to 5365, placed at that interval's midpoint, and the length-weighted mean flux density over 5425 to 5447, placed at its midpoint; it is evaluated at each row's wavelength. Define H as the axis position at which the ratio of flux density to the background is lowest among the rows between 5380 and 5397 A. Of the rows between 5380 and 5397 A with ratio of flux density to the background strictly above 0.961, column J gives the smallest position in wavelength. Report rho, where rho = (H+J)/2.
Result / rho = 5388.5 A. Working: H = 5396.0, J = 5381.0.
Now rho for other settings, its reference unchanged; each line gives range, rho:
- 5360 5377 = 5366.0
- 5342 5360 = 5351.0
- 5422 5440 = 5431.0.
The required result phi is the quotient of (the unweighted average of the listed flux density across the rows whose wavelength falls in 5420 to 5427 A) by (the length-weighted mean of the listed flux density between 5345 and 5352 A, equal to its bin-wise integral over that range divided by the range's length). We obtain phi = 0.88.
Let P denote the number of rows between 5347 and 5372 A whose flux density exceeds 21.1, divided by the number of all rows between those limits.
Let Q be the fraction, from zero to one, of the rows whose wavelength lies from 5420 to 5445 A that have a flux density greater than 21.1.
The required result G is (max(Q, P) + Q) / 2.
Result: 0.55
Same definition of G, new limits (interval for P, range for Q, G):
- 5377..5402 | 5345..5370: 0.90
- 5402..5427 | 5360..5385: 0.80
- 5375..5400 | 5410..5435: 0.60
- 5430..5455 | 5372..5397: 1.00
